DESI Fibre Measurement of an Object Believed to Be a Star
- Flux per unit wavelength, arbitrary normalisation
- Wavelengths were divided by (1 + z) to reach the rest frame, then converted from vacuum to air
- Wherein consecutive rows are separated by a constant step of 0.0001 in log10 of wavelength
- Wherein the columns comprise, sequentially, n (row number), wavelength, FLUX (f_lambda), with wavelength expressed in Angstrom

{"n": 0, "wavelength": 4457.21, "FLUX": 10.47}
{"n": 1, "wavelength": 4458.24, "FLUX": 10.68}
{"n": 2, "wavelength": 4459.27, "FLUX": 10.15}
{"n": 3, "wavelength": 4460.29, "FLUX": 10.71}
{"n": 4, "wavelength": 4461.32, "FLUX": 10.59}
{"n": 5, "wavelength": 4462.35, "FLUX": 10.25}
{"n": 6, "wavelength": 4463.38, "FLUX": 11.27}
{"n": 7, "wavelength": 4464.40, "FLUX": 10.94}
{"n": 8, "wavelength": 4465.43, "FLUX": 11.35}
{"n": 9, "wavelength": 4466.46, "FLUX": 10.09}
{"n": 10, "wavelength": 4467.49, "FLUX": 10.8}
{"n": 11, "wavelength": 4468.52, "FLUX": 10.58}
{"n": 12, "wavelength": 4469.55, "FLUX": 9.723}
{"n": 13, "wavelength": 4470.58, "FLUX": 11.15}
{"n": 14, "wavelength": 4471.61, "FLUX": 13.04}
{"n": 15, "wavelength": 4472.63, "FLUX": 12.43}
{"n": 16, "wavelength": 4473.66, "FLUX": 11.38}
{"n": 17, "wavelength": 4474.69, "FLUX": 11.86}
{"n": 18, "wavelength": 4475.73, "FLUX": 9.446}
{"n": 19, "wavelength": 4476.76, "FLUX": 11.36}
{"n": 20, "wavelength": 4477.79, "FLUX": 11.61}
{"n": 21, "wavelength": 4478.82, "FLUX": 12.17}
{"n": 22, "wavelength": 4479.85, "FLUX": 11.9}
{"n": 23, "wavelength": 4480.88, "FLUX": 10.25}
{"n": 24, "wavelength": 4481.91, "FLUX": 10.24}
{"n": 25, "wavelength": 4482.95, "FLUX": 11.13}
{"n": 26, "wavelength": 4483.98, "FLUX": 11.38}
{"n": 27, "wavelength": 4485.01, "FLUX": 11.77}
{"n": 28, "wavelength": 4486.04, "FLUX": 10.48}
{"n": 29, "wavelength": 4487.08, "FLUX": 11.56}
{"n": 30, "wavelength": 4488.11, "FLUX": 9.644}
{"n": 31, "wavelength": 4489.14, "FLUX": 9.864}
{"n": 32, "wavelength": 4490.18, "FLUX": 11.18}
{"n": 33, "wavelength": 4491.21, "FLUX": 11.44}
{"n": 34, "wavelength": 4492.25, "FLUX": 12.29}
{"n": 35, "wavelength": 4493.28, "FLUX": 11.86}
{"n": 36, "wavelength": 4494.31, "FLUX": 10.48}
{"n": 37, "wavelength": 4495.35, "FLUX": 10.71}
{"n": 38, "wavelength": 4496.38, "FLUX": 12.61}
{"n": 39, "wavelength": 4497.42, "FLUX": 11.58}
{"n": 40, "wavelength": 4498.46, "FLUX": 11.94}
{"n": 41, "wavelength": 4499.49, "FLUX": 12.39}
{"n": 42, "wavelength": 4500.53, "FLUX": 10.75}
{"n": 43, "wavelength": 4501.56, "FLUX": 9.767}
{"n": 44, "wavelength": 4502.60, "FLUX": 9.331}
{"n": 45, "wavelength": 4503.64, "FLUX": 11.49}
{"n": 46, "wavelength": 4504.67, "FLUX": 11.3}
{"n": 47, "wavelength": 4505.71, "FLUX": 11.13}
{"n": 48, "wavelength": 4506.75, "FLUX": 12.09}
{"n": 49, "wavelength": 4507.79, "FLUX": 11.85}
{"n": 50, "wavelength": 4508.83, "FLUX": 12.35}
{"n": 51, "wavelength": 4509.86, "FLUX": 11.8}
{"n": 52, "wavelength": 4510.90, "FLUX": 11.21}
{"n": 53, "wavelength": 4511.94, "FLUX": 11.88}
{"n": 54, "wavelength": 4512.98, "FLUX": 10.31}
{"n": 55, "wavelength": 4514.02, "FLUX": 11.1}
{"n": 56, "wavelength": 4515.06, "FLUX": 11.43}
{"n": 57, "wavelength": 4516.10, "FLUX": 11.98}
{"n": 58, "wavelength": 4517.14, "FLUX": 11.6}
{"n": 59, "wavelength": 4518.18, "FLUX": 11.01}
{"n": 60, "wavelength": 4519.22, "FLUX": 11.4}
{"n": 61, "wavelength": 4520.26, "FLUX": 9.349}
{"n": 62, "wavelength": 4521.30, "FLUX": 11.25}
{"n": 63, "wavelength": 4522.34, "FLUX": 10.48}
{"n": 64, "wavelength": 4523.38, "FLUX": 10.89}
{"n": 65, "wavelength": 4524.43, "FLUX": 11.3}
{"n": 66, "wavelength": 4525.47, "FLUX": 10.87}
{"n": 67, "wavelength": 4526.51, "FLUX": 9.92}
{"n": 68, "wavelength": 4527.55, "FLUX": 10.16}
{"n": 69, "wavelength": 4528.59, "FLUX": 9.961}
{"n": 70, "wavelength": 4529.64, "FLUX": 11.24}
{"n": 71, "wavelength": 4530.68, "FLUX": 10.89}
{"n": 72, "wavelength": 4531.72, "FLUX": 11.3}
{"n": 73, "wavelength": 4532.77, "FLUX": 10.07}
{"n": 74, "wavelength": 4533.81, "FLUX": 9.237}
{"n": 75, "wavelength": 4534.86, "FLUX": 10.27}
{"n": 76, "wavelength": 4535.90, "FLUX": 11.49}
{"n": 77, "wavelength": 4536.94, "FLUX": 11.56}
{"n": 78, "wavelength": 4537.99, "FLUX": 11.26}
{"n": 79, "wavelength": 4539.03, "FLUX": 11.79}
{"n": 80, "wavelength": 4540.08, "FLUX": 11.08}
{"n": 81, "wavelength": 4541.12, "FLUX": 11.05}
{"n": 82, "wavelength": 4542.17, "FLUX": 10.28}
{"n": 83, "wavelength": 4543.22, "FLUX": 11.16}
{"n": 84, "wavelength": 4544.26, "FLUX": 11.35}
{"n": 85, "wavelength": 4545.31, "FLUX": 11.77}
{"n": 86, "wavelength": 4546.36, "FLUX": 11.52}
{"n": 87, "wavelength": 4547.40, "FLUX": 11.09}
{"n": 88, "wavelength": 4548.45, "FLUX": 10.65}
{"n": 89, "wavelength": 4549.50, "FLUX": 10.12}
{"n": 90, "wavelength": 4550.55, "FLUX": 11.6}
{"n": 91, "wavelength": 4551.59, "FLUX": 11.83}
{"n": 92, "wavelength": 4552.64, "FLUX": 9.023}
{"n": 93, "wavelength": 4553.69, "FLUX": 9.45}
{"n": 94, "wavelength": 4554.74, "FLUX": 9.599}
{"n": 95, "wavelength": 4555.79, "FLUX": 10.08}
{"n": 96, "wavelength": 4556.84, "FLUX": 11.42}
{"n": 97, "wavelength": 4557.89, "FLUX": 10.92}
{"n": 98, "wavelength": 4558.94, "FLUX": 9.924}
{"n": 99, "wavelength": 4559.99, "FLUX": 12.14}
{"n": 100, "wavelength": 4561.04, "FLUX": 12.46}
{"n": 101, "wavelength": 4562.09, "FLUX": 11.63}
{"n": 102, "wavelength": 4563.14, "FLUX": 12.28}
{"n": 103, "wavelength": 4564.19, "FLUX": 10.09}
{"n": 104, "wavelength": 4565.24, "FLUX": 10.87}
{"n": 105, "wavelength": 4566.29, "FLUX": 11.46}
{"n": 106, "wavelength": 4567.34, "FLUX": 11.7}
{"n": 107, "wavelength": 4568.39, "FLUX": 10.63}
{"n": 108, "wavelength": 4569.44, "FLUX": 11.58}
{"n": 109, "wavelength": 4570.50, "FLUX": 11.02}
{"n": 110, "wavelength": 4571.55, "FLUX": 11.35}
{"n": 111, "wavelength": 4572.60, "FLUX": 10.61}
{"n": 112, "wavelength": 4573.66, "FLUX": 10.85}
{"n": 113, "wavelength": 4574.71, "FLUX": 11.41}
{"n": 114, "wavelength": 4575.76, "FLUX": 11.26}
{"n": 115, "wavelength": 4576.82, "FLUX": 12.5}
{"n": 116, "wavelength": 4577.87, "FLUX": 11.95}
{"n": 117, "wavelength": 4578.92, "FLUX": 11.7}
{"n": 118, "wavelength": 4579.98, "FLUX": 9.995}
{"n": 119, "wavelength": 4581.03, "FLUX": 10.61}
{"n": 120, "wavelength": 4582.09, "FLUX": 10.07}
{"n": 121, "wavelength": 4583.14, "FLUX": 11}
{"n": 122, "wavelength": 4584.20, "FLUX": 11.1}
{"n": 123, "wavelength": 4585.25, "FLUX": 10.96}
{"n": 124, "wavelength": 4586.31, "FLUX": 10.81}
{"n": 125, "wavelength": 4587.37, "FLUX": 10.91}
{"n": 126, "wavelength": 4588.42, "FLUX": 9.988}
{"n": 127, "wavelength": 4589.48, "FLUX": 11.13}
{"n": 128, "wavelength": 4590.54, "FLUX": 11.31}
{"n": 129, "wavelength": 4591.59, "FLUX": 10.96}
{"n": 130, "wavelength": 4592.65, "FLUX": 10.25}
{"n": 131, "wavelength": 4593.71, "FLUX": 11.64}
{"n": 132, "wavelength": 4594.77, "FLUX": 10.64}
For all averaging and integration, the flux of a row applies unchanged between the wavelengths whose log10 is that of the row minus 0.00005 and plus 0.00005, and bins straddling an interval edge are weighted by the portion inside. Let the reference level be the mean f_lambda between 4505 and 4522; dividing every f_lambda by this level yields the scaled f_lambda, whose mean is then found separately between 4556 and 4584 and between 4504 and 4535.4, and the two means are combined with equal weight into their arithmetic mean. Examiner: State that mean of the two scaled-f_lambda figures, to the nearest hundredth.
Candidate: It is 0.98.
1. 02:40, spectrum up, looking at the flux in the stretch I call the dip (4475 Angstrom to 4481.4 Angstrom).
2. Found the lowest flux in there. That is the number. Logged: 9.446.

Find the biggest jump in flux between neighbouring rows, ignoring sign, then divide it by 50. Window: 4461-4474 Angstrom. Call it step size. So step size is 0.038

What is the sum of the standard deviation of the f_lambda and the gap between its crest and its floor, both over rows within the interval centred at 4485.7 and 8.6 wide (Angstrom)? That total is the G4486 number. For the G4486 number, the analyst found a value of 2.9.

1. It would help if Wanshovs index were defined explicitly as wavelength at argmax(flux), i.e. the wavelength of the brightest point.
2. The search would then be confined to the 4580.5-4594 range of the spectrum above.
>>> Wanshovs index 4593.71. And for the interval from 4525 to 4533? 4531.72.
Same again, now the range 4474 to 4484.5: 4478.82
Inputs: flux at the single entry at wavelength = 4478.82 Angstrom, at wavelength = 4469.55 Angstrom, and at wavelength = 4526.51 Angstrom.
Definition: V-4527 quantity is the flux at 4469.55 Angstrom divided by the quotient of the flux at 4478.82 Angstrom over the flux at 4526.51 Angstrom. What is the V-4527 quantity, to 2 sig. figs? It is 7.9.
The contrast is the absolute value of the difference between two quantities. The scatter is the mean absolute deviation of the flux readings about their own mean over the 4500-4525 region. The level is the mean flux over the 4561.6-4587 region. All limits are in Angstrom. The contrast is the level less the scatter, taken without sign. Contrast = 10.5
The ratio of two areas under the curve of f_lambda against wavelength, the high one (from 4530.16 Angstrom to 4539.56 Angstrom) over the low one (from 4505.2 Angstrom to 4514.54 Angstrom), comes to 0.95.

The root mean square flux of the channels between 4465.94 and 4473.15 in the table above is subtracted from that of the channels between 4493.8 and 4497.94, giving 0.2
